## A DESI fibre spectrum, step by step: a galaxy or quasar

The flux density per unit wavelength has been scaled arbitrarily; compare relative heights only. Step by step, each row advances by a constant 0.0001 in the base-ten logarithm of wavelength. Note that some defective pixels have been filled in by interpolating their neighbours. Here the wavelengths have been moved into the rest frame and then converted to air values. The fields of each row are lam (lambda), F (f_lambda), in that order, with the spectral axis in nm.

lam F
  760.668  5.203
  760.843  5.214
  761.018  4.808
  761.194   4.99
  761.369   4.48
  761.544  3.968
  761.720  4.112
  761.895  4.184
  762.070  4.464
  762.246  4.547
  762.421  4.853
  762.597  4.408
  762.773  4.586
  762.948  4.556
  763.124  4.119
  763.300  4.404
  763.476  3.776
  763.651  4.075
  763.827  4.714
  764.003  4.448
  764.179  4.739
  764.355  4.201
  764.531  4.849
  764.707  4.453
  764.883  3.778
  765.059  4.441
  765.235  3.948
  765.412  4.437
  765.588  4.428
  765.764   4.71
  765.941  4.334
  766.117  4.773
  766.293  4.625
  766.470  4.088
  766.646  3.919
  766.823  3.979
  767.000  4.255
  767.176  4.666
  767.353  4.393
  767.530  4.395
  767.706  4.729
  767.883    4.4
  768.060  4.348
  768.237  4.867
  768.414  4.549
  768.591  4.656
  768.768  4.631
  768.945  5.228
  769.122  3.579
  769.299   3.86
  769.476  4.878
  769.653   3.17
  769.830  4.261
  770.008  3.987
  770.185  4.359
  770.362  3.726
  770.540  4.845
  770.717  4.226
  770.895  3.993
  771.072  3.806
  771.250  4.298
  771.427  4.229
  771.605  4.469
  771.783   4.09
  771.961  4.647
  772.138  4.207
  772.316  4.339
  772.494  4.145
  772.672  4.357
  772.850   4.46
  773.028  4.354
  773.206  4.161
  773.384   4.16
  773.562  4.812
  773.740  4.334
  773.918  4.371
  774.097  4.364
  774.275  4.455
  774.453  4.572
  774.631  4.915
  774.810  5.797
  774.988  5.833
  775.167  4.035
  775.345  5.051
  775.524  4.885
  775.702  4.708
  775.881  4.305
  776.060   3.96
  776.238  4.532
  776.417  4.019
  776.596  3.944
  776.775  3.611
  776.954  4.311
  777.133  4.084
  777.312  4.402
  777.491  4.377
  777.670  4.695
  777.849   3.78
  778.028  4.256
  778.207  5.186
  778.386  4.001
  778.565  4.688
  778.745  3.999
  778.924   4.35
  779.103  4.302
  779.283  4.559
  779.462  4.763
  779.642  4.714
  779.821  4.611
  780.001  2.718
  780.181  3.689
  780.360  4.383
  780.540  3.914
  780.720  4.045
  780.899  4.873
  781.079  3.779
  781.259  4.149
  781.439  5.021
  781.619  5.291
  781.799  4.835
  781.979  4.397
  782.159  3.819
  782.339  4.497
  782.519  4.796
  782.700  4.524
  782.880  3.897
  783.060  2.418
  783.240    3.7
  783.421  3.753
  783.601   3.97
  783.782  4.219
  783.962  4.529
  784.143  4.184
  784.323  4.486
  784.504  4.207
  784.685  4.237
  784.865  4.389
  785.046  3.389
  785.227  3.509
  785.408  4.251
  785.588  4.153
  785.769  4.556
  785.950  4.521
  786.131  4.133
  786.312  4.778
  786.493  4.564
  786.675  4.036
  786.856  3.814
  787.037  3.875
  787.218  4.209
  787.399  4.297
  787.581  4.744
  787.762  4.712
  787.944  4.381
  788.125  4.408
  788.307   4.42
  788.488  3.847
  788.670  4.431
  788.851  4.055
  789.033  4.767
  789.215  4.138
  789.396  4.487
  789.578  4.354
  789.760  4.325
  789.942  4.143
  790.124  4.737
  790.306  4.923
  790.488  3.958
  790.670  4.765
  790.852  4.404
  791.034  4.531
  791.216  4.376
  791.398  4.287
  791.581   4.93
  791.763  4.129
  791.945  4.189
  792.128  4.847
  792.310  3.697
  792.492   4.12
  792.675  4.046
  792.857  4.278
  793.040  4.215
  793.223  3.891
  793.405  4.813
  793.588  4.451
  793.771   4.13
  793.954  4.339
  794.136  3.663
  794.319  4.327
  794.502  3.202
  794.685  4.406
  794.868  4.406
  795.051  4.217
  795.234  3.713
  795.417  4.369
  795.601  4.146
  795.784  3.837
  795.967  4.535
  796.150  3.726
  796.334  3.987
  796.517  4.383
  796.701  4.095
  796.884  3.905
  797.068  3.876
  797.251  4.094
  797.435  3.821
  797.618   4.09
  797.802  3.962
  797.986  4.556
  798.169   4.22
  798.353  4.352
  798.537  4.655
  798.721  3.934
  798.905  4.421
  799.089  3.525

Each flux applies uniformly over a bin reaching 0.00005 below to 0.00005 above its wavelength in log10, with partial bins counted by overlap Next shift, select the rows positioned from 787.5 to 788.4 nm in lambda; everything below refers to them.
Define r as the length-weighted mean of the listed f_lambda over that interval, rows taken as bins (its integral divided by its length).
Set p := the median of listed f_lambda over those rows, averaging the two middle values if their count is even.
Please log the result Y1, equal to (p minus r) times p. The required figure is -0.5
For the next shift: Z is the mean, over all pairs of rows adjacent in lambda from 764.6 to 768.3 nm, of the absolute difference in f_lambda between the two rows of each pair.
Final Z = 0.33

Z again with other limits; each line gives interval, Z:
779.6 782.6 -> 0.63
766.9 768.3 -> 0.27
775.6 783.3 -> 0.56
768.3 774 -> 0.46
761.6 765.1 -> 0.38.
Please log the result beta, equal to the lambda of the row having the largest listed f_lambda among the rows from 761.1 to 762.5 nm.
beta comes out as 761.194 nm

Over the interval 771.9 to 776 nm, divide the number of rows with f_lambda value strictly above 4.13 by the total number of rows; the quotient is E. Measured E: 0.96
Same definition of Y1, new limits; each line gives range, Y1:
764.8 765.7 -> 0.9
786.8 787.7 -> -0.1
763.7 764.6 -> 0.7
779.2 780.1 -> 1.6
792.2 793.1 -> 0.1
